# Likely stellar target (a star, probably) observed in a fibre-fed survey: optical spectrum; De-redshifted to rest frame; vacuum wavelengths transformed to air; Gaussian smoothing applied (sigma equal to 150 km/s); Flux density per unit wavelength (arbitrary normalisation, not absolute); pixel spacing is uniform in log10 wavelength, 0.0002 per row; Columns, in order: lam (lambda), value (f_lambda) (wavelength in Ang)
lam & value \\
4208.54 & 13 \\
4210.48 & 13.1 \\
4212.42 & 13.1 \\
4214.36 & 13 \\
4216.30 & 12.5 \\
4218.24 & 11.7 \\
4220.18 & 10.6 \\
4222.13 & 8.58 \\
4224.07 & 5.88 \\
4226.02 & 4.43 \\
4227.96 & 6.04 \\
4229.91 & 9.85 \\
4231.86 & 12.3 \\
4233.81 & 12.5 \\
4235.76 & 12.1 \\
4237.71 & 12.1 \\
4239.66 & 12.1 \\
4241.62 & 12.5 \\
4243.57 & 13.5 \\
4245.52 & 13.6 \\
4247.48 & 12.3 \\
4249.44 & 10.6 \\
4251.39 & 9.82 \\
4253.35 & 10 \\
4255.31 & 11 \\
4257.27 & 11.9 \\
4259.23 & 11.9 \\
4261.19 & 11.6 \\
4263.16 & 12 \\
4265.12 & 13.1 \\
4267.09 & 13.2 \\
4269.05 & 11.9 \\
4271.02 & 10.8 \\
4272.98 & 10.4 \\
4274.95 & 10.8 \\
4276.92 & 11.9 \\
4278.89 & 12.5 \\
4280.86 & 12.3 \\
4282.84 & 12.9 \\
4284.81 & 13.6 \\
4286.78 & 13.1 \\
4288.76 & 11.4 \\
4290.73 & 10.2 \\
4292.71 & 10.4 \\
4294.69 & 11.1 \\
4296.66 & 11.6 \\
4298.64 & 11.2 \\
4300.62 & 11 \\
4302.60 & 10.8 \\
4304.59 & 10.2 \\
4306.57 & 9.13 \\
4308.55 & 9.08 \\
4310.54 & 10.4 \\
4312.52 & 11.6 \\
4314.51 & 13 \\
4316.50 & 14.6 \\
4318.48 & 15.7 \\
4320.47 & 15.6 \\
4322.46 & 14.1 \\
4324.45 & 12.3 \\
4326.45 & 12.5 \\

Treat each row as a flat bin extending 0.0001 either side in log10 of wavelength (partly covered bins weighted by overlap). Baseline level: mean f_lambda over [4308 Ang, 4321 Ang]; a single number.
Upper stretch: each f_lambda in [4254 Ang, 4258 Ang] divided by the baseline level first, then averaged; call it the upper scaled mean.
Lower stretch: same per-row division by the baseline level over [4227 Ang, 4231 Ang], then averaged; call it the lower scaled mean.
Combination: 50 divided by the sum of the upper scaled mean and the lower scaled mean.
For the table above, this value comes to 33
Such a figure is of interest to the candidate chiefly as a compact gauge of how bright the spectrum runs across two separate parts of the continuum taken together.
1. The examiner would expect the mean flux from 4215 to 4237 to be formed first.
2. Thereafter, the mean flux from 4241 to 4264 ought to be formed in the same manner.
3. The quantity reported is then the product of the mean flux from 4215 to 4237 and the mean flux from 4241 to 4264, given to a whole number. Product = 114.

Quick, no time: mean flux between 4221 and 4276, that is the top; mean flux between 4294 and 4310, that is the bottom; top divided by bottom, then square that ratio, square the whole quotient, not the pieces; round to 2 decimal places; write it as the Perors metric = 1.09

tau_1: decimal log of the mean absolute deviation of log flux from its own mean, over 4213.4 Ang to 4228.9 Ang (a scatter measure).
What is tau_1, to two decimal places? -0.83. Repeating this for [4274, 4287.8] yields -1.63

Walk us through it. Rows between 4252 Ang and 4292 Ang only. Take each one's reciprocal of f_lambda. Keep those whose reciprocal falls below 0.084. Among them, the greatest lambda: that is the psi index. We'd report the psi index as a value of 4286.78 Ang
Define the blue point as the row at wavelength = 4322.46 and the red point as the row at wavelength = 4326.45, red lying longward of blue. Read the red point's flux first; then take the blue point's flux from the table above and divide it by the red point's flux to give 1.13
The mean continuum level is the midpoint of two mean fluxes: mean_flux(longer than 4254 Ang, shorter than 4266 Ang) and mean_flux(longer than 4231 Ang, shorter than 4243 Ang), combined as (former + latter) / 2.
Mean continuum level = 12.1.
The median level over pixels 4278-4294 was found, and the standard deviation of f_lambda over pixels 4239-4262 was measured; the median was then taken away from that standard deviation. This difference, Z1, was -11.2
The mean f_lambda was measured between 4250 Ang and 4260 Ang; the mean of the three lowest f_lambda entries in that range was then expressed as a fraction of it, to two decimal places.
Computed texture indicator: 0.94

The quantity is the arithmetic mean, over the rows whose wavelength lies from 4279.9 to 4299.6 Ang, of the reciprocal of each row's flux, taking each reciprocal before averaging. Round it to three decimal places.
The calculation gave 0.086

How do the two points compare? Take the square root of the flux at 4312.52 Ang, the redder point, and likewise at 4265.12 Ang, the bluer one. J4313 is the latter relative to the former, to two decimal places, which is 1.06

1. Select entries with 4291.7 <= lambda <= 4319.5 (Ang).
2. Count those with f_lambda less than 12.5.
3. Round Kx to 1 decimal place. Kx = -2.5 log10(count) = -2.6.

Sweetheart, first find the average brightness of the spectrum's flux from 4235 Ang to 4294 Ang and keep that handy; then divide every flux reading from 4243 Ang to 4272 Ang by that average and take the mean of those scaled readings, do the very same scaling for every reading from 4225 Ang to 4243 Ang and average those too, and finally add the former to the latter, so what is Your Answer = 1.88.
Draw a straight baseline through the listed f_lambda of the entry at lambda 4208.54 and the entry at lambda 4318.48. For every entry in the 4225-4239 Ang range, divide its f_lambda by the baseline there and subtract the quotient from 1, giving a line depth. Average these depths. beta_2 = 0.27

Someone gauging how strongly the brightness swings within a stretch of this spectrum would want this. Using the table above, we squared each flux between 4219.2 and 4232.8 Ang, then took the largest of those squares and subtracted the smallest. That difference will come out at 132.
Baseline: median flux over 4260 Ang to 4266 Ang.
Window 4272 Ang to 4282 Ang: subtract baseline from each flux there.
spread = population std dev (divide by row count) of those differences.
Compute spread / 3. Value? 0.28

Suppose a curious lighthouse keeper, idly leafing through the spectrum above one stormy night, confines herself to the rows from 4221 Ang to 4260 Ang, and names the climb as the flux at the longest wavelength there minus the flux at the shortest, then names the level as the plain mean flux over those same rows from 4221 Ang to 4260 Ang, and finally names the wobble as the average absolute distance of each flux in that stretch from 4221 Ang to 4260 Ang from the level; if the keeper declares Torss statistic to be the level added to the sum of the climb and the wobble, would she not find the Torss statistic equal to 16.0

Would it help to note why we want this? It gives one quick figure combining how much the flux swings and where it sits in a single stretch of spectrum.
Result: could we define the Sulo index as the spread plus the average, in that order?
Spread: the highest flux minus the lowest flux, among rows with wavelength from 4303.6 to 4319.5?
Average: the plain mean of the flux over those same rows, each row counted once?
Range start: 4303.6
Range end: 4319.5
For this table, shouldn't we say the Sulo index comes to 18.3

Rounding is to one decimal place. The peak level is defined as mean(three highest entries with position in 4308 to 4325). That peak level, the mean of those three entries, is 15.3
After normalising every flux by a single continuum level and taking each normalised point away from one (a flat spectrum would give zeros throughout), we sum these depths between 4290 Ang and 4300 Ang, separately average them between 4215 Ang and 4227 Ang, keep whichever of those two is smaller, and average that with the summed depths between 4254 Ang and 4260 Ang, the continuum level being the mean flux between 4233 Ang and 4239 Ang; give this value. 0.21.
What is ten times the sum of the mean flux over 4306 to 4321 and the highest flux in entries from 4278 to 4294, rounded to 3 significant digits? 260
